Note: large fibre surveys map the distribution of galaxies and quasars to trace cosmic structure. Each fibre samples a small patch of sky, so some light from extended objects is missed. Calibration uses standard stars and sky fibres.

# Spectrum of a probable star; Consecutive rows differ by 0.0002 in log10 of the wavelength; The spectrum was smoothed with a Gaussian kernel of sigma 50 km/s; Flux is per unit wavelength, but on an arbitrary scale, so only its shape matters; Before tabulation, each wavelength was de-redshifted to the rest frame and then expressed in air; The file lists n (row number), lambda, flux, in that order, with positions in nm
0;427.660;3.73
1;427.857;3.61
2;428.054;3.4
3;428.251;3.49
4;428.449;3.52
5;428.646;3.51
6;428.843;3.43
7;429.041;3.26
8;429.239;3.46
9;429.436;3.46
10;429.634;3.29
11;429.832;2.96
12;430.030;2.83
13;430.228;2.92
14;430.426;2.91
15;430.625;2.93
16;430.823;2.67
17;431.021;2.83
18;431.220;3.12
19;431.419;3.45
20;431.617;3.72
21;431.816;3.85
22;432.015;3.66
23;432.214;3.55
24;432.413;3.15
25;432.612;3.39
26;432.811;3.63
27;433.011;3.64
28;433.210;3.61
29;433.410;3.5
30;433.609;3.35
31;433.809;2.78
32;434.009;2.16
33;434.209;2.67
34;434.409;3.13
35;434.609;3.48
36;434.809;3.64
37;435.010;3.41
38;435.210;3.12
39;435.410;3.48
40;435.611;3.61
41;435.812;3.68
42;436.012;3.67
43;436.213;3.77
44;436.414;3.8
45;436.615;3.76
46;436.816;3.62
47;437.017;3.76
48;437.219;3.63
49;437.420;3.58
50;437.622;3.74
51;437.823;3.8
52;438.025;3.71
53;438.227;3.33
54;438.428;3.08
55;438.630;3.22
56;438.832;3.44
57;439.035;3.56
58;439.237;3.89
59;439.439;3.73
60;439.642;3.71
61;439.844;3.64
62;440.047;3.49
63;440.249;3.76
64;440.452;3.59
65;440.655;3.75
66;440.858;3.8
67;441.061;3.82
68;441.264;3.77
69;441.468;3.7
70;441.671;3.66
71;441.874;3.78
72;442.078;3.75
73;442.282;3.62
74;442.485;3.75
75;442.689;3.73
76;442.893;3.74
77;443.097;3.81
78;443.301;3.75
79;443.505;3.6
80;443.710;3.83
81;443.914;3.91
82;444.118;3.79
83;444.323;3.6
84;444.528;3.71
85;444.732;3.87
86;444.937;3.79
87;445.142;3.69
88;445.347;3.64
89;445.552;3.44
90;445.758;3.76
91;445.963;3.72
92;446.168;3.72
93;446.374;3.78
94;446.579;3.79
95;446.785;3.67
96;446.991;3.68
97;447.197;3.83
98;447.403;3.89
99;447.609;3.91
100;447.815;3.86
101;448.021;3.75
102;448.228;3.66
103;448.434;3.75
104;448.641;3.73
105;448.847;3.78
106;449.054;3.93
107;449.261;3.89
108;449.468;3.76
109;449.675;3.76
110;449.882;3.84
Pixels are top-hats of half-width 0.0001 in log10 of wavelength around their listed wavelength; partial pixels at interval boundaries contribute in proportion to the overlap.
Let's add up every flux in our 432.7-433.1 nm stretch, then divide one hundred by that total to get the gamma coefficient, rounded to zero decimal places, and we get 14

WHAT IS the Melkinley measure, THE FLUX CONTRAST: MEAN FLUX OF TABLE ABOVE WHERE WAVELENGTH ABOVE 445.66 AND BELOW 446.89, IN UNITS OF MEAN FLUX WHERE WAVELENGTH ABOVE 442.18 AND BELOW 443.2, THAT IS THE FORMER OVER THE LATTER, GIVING 1.00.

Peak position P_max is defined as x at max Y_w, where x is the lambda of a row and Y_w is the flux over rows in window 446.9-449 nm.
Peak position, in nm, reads 447.609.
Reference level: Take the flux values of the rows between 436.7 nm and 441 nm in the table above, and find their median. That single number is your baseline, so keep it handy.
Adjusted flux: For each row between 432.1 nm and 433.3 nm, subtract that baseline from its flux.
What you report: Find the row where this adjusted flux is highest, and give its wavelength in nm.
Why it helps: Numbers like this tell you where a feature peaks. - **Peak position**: 433.011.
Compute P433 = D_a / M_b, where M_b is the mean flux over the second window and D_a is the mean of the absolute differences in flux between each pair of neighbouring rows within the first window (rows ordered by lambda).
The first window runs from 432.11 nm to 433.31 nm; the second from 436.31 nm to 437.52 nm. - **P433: 0.050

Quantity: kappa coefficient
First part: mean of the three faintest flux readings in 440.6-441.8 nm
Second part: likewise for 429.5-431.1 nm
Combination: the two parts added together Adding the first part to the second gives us 6.48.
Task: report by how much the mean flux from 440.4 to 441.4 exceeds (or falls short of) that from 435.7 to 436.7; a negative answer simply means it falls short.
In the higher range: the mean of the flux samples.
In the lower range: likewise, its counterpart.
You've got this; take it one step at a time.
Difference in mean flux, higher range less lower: 0.01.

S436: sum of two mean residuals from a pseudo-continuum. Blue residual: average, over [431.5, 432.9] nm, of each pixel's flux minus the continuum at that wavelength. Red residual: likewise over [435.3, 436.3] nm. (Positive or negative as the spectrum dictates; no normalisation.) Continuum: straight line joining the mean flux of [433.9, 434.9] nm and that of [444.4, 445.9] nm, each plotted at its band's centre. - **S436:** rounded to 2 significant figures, 1.2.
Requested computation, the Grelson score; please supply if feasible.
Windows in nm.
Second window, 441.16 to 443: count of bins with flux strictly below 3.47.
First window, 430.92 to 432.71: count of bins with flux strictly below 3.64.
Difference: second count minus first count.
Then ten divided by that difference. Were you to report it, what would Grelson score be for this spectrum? -1.7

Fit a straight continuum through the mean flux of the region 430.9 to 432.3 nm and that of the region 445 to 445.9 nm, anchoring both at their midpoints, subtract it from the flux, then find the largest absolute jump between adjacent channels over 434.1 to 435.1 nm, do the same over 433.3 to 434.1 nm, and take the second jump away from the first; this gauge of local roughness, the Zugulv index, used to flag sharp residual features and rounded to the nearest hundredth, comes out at -0.17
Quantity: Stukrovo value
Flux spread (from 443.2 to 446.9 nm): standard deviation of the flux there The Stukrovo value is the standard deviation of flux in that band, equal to 0.11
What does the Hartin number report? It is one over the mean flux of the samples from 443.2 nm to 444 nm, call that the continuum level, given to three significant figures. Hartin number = 0.265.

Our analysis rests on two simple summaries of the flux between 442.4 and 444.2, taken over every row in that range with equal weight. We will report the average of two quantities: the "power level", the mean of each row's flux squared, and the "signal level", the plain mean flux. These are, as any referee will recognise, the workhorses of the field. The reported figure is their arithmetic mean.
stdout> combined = 9.0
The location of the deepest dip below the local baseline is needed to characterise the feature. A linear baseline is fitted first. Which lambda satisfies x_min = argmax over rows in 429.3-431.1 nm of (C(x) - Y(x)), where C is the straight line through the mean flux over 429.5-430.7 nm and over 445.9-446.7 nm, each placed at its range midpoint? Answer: 430.823 nm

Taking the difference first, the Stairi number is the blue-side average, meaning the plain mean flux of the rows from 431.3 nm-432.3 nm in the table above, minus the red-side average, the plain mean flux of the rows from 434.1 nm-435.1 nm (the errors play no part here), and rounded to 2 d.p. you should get 0.38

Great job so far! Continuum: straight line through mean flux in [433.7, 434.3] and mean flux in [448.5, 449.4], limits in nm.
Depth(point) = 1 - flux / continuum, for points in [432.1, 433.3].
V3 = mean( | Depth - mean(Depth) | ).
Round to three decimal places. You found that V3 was 0.055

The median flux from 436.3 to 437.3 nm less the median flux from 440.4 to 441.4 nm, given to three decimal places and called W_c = -0.010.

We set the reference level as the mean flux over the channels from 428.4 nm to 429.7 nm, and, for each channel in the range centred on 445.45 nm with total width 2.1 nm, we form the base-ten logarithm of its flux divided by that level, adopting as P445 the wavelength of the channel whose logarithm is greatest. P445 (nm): 444.732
